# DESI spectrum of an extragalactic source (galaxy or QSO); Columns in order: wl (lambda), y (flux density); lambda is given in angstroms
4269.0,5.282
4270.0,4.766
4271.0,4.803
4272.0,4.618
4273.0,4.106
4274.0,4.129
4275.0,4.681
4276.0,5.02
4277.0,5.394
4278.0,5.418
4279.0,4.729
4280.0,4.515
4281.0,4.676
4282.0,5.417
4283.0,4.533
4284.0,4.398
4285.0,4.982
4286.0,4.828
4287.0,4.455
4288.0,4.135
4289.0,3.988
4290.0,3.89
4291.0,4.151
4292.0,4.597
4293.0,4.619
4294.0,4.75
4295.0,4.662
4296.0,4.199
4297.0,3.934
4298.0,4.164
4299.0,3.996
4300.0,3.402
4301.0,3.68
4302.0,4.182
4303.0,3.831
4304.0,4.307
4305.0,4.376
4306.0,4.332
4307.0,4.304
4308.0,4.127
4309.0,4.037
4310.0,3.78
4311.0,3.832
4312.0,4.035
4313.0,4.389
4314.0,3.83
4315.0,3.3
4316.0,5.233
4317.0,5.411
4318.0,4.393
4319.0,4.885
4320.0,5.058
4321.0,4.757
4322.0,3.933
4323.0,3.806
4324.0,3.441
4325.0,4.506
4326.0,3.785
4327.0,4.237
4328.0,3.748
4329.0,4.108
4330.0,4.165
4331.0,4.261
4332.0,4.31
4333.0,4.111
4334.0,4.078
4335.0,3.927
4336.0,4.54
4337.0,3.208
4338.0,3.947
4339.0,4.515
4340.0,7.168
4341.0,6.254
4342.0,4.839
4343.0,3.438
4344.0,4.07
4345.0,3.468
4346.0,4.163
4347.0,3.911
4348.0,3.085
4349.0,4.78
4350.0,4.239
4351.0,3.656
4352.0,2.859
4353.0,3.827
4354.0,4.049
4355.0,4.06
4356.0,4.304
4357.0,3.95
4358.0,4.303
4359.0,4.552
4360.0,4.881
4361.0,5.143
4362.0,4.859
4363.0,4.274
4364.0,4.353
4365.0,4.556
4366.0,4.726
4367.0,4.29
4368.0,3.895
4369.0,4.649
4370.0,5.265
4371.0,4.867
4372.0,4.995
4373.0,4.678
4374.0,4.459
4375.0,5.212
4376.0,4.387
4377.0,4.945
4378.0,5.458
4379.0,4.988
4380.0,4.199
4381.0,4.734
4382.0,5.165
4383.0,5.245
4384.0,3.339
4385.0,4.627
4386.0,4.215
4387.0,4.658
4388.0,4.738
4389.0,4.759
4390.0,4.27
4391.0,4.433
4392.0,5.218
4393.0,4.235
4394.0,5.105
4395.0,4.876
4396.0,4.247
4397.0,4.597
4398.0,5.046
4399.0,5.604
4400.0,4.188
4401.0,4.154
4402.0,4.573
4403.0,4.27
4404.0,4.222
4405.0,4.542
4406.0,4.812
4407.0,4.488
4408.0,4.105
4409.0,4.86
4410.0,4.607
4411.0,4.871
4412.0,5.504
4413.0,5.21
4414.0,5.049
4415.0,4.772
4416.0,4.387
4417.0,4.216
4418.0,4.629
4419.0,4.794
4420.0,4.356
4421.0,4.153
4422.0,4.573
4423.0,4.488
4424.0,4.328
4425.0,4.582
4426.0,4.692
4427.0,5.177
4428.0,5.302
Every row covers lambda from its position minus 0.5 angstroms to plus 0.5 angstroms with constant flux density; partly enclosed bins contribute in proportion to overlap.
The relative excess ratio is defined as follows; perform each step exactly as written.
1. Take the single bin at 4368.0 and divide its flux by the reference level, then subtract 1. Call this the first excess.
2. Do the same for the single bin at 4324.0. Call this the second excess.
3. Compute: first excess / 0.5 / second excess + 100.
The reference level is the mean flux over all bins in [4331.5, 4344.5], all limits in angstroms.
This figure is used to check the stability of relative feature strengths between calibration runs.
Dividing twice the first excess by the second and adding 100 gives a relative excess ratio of 101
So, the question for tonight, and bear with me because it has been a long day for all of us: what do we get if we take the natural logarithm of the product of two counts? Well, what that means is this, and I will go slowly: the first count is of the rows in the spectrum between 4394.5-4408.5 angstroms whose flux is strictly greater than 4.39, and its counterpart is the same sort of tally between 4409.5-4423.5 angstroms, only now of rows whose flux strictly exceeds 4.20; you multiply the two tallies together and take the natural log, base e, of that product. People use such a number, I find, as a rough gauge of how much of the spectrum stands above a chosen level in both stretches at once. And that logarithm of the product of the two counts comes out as 4.64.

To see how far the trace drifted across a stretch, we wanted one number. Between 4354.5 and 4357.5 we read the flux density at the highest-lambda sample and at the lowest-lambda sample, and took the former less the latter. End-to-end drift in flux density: -0.1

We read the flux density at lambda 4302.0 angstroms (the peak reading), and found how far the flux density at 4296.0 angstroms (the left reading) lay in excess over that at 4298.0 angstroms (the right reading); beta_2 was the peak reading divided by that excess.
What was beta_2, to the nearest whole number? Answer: 119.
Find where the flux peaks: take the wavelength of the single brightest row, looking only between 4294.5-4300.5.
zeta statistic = 4295.0 angstroms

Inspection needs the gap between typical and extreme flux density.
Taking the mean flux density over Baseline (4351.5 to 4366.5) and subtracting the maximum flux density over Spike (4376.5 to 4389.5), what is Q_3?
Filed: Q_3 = -1.1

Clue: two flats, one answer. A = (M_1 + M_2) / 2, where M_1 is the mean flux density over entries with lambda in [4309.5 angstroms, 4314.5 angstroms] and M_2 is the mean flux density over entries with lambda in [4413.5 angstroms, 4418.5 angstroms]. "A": 4.29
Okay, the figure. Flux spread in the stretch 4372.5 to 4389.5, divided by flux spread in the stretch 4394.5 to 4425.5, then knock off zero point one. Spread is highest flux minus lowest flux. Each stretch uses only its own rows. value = 1.3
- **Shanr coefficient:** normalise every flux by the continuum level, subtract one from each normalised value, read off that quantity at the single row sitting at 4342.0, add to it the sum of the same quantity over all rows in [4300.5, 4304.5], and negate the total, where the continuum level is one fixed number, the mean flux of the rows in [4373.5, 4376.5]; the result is 0.55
